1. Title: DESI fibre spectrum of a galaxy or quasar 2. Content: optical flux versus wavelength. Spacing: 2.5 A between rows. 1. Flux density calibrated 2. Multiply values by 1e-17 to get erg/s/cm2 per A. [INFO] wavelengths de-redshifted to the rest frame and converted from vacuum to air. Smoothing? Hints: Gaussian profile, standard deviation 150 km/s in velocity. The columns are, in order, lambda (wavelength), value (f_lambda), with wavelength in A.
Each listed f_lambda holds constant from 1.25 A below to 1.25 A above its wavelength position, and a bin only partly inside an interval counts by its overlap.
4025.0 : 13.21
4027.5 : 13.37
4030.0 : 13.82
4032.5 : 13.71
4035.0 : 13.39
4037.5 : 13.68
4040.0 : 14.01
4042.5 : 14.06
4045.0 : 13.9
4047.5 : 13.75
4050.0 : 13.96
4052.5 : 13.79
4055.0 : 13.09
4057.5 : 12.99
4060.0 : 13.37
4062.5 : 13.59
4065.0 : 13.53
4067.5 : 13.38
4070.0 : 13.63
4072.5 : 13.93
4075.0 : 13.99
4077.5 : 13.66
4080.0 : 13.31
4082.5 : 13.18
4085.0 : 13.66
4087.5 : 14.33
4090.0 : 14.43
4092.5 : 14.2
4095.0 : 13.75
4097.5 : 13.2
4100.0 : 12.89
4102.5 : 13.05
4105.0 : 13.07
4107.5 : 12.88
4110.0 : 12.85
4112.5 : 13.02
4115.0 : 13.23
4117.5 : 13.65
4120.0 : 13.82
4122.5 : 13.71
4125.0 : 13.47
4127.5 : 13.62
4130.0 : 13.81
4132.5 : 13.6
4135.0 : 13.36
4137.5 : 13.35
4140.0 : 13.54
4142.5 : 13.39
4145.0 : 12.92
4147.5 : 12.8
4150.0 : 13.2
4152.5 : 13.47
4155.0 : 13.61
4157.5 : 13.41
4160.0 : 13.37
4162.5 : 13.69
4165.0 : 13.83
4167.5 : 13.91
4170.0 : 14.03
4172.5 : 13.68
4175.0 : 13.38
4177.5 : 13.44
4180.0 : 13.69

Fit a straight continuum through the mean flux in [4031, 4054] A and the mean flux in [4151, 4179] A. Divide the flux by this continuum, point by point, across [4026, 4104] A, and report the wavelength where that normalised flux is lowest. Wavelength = 4100.0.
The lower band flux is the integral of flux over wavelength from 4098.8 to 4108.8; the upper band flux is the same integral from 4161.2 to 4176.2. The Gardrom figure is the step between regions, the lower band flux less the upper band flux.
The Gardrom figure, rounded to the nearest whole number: -77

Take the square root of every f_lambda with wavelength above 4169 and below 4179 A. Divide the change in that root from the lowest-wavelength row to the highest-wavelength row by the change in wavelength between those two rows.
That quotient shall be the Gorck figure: -0.011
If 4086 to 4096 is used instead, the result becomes -0.010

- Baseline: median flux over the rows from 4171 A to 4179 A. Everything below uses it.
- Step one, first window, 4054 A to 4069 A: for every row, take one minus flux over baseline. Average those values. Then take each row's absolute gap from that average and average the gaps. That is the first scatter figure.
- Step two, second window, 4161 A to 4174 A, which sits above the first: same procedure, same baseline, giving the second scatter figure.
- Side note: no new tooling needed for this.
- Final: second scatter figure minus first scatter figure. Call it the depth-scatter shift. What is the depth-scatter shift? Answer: -0.006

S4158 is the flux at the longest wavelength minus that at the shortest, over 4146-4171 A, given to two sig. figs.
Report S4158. 1.2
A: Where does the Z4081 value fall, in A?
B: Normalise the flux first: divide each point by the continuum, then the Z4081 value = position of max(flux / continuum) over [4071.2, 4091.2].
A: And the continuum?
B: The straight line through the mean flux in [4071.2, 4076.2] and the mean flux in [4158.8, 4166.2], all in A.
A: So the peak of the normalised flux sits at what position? 4090.0 A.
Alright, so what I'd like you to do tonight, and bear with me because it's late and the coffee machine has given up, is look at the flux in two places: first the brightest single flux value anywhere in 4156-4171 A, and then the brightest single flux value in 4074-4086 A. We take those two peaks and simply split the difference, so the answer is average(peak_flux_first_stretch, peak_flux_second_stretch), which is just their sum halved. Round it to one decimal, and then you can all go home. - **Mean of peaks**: 14.0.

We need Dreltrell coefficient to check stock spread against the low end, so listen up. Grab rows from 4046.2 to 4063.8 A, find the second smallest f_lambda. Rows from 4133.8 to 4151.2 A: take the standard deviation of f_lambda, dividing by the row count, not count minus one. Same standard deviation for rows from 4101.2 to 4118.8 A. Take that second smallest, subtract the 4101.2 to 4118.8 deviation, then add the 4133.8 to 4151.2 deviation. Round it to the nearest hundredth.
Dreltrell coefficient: 13.09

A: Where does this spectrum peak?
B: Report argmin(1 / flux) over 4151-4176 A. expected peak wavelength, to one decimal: 4170.0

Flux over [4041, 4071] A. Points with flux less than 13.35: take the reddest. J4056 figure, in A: 4057.5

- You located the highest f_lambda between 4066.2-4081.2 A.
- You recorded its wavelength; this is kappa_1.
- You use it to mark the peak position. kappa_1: 4075.0 A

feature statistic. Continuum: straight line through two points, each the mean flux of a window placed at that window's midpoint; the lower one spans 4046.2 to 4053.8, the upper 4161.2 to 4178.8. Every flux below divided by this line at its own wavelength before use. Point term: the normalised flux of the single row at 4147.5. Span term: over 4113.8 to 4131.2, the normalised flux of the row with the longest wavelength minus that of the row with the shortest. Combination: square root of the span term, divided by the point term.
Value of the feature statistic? 0.22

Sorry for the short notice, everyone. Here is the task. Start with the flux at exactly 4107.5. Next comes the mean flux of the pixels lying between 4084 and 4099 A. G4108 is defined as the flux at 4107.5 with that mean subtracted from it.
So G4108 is -1.0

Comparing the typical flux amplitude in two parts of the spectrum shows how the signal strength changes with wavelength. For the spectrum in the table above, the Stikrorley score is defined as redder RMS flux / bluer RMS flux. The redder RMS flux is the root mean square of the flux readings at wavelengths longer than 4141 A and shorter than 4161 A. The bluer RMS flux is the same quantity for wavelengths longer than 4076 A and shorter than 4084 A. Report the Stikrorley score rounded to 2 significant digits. 0.99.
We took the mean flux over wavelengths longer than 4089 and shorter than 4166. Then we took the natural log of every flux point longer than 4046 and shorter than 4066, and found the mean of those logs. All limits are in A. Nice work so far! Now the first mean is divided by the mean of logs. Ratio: 5.16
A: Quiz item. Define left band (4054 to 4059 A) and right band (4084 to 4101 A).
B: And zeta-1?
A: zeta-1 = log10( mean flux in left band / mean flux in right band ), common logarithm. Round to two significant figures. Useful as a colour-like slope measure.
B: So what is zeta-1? -0.024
